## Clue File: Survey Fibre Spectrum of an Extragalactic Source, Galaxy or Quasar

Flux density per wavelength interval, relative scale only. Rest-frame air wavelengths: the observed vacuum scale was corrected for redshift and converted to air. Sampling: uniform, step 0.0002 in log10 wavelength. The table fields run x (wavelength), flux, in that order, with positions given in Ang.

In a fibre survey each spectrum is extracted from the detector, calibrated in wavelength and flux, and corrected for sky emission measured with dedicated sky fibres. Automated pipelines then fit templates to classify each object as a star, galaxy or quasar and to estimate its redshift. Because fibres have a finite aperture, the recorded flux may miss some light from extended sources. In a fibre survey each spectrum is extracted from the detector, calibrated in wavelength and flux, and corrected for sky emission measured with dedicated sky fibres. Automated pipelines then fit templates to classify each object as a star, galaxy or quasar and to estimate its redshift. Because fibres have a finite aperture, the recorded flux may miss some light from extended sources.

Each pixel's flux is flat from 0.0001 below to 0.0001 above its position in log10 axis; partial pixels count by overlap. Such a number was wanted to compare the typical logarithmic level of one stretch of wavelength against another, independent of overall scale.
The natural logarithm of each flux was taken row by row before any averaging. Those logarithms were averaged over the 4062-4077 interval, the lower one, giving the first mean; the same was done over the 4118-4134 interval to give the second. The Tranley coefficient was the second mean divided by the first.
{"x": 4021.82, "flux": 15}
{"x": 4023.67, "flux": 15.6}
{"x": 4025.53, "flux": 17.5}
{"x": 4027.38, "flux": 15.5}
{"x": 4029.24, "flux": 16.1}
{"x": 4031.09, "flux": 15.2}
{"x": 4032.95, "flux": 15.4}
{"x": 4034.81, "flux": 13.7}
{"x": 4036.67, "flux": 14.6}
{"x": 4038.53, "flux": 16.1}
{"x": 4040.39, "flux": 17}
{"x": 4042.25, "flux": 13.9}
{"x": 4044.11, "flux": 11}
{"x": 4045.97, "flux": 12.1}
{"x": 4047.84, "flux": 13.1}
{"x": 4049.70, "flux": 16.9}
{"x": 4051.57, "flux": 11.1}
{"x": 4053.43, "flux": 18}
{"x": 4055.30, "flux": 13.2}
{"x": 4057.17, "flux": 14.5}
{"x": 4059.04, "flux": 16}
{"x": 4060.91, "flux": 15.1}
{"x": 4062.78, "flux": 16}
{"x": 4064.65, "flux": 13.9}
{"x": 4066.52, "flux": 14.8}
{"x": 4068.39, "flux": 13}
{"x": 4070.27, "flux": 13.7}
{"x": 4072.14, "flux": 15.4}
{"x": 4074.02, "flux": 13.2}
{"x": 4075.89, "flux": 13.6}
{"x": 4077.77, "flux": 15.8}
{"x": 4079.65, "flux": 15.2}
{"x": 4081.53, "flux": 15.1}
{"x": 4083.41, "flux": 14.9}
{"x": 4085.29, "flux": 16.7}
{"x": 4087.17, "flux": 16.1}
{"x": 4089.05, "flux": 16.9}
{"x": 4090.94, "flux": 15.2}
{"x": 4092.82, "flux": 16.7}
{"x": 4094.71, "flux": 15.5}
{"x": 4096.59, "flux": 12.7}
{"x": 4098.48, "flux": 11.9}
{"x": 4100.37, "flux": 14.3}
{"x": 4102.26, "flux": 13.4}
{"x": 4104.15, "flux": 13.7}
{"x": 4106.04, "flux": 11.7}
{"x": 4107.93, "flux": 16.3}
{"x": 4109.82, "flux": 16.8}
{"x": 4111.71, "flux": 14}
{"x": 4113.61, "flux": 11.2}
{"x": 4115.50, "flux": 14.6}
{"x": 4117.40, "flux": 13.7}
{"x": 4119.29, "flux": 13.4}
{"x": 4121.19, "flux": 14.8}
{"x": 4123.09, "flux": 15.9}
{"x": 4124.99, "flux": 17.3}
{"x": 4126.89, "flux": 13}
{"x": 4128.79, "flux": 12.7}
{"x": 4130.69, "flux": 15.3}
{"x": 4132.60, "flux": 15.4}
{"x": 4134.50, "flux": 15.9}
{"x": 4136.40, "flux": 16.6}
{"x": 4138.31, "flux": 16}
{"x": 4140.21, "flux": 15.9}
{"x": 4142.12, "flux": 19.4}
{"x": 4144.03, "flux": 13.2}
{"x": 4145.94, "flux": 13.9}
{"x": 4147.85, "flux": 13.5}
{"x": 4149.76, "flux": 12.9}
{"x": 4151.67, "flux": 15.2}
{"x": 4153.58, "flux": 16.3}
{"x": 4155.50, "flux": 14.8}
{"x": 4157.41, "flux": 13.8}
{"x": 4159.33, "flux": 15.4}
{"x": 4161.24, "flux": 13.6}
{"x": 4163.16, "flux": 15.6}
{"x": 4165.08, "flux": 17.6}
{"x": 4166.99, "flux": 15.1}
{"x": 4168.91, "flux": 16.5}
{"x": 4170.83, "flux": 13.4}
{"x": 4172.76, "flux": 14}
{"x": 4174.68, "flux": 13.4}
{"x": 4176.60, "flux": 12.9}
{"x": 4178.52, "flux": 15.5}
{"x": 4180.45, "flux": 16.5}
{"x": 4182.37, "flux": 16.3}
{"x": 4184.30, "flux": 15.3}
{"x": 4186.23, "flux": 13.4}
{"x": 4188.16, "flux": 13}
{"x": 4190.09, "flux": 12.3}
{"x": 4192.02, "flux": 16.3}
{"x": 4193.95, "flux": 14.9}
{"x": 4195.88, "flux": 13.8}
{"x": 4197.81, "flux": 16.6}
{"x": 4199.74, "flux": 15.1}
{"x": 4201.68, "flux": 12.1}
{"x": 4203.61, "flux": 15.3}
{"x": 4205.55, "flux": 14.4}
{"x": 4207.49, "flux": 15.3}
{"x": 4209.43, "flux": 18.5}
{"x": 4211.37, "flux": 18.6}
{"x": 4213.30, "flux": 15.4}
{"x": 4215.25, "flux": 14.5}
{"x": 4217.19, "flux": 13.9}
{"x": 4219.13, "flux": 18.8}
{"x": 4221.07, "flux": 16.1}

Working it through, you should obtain 1.013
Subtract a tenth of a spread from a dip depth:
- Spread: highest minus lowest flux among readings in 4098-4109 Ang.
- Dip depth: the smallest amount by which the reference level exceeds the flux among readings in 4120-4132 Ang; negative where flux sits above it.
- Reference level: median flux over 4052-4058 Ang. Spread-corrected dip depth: -3.26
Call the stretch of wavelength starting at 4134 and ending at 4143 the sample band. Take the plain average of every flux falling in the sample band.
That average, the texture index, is 16.8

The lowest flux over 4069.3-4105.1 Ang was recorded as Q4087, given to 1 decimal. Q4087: 11.9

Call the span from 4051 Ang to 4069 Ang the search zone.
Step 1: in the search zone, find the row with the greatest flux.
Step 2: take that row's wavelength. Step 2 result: 4053.43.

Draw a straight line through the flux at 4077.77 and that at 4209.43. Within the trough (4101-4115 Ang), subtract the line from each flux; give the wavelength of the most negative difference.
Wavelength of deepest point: 4113.61 Ang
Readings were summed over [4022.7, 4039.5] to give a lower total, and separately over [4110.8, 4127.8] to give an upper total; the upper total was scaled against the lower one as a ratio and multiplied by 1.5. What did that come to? 1.37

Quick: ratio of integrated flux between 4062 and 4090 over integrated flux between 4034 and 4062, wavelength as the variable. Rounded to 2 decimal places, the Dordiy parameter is 1.04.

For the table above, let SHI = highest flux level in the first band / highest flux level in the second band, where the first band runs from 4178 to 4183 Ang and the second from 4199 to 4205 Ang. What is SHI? 1.08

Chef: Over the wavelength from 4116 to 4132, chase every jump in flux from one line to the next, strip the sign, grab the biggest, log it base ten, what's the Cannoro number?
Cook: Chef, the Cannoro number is 0.63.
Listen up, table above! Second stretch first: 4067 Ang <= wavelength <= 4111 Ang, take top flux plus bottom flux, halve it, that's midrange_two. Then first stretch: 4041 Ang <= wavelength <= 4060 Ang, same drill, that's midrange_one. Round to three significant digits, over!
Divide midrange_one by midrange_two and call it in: 1.01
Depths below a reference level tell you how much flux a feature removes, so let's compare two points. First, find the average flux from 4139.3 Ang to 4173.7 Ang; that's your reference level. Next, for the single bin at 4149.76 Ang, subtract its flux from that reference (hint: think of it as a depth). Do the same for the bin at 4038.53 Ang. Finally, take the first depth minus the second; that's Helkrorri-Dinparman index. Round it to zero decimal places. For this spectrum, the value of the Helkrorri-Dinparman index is 3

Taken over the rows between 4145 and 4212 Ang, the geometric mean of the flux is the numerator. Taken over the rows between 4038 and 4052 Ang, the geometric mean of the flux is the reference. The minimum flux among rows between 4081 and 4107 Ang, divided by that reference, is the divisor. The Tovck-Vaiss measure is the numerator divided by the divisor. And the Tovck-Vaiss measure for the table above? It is 17.3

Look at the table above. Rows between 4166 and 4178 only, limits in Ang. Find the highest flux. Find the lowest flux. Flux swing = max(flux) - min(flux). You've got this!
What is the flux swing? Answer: 3.6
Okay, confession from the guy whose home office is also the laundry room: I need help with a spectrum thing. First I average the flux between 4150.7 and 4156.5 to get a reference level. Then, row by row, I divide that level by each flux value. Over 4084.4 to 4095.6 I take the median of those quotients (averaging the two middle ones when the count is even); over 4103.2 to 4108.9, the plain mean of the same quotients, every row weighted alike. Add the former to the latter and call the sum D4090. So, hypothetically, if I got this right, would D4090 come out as 2.07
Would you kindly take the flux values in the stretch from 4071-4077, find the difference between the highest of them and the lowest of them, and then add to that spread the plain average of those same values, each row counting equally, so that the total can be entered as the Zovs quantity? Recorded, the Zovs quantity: 16.3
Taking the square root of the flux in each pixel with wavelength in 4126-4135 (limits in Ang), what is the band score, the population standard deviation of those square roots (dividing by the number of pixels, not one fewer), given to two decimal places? 0.18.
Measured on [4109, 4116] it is 0.27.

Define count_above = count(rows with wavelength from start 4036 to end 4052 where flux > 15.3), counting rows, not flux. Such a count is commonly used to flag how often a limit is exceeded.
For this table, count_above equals 3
